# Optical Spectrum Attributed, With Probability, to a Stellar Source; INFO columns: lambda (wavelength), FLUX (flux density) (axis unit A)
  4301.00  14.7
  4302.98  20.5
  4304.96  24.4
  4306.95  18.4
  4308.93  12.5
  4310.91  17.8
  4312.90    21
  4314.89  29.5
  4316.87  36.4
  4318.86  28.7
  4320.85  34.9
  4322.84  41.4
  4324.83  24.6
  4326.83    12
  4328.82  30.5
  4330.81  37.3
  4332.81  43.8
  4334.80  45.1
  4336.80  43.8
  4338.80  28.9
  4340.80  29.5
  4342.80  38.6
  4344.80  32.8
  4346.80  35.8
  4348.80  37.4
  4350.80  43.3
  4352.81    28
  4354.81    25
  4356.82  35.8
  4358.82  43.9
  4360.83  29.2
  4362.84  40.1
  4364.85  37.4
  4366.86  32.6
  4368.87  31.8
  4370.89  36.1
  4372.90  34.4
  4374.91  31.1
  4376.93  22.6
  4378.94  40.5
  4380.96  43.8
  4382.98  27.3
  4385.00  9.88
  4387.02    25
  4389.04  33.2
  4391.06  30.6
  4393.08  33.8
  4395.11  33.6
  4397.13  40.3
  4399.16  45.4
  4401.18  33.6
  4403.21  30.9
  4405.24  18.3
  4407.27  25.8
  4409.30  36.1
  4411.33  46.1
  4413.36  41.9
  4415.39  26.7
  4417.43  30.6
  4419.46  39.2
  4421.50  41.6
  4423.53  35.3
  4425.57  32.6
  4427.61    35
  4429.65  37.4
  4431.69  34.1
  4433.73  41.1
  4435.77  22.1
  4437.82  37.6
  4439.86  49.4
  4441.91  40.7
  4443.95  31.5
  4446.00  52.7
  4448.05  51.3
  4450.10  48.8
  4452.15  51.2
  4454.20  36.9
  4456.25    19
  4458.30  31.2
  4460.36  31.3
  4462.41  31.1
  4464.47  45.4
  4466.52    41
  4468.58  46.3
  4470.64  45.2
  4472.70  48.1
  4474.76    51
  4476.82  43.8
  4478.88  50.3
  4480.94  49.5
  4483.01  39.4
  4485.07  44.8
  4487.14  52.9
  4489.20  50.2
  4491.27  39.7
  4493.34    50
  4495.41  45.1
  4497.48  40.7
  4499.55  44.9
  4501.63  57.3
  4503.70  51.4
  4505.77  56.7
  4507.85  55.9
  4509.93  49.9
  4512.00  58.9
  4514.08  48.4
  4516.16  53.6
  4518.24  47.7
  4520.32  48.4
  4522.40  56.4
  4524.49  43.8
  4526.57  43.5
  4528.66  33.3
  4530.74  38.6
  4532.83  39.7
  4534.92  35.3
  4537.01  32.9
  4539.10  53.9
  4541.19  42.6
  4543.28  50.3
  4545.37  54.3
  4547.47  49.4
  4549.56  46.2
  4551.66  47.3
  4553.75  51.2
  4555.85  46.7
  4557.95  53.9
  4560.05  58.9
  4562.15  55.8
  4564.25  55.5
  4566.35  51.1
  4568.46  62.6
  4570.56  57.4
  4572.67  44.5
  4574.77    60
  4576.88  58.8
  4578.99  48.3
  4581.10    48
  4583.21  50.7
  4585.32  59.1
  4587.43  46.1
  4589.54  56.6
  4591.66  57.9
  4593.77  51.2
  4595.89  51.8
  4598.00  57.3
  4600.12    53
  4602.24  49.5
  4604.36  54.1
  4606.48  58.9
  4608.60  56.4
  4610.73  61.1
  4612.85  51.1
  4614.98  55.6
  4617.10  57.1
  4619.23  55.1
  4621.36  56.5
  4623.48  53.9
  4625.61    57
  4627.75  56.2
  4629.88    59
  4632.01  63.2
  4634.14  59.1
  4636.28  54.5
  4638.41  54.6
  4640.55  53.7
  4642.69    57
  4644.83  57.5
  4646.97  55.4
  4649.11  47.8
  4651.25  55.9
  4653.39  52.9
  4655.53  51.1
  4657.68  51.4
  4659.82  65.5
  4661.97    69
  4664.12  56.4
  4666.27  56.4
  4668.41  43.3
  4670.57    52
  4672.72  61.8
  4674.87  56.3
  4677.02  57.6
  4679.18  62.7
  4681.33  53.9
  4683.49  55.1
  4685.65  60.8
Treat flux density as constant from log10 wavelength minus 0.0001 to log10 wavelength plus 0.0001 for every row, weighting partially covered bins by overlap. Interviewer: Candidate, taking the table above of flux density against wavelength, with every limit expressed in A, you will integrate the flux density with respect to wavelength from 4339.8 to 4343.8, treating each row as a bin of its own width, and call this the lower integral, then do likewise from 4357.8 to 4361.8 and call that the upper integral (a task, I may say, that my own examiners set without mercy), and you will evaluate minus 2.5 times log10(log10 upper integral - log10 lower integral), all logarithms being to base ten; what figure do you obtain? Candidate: 3.7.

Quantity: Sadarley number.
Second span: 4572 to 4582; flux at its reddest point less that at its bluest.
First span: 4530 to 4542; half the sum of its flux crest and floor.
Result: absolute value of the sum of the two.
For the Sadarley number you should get 47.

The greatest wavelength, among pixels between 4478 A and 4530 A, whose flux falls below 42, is 4528.66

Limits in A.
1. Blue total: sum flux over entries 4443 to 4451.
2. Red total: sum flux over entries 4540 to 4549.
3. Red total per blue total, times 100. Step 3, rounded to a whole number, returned 107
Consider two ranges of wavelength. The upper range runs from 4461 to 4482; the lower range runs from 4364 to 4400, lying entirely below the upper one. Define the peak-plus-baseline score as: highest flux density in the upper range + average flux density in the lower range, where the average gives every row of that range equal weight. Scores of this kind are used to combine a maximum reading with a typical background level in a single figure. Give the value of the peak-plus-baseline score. 84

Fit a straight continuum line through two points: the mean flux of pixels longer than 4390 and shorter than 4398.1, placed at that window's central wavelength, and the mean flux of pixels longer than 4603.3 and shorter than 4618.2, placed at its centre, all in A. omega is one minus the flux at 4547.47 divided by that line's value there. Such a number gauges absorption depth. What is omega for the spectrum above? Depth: 0.01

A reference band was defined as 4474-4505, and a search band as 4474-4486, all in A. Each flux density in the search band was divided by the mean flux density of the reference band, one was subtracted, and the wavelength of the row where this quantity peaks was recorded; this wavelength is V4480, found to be 4474.76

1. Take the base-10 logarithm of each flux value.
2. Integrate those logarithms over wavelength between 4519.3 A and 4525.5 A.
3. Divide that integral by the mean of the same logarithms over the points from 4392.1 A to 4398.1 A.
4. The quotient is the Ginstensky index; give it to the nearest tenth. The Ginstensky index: 6.8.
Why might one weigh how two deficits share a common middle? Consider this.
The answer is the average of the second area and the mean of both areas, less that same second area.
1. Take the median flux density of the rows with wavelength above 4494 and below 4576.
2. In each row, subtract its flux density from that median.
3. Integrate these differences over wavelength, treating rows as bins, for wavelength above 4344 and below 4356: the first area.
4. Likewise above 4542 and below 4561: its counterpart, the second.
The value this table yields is 53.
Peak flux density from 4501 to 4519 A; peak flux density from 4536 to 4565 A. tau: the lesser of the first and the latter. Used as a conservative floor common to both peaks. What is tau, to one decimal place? 58.9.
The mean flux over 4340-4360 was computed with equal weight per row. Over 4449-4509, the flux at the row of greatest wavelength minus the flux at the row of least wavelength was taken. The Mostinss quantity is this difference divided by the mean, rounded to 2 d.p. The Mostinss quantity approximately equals 0.20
